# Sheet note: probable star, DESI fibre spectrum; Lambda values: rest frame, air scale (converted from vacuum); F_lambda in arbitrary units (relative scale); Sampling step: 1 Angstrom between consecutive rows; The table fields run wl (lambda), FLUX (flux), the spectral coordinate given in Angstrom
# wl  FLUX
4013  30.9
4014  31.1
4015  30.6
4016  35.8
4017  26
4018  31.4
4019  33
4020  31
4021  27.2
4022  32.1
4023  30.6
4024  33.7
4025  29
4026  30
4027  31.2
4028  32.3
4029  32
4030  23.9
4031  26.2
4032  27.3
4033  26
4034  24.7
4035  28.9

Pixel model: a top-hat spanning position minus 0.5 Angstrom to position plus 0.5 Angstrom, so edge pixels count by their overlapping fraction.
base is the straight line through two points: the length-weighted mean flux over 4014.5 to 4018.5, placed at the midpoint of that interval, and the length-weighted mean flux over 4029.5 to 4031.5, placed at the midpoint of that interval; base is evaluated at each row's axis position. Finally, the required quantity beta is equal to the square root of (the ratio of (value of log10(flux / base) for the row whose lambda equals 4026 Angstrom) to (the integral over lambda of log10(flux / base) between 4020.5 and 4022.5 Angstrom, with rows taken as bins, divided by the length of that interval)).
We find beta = 2.11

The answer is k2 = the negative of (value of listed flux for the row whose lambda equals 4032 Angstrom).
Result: -27.3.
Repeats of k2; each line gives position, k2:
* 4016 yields -35.8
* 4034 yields -24.7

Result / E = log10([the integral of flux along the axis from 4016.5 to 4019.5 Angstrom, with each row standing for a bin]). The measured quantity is 1.96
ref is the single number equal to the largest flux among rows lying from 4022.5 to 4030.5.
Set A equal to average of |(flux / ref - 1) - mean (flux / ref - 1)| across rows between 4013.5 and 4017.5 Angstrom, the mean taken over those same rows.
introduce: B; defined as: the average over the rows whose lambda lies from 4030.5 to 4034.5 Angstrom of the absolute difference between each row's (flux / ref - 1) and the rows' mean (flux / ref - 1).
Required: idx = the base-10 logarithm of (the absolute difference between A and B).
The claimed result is -1.3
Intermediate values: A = 0.08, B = 0.021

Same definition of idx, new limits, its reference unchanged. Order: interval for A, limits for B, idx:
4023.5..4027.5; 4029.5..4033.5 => -1.8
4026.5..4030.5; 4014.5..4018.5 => -2.0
